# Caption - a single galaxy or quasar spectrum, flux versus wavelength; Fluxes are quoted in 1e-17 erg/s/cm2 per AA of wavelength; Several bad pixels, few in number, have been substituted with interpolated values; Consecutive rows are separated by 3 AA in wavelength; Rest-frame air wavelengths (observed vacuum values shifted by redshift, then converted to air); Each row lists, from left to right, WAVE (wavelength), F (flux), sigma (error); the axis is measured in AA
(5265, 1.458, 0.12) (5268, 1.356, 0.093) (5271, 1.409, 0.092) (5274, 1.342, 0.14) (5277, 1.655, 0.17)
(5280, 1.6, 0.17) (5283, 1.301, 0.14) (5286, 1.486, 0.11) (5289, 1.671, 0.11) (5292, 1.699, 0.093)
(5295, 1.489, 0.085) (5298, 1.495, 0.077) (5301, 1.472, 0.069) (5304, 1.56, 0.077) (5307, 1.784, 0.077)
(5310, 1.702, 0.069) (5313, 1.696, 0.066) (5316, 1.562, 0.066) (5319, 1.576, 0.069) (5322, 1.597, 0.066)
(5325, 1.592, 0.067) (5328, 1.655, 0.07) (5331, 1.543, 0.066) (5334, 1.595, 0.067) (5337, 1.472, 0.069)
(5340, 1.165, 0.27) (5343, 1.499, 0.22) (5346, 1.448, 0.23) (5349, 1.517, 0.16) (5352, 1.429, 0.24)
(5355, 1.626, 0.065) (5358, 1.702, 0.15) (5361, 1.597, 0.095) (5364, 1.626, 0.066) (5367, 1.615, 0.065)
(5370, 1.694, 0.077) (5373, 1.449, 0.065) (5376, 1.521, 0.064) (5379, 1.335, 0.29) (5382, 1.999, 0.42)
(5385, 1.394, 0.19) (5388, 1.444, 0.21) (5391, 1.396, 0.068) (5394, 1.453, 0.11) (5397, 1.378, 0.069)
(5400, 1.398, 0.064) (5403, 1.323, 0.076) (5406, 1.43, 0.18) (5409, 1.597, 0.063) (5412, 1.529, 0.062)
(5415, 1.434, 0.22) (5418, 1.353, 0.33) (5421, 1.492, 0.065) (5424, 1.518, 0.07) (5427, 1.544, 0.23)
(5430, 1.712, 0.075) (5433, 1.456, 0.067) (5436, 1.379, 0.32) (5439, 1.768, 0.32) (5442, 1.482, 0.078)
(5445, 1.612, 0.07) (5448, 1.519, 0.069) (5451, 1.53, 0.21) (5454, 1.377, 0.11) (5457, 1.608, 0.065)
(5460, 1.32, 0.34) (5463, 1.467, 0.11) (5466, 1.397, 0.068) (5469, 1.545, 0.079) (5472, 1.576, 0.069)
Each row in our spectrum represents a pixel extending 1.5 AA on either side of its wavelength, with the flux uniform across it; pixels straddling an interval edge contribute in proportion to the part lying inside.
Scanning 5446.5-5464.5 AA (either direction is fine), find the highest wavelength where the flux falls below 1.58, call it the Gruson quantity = 5463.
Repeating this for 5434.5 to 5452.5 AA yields 5451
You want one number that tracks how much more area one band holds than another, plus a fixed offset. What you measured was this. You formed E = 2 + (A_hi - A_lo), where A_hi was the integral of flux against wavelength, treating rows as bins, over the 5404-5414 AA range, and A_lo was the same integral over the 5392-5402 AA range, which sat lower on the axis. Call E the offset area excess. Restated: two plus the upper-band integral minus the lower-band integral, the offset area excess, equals 3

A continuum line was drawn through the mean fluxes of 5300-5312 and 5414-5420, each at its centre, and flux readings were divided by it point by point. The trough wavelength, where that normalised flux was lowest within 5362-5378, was 5373 AA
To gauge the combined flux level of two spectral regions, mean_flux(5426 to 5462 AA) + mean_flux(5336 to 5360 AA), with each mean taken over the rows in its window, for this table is 3.01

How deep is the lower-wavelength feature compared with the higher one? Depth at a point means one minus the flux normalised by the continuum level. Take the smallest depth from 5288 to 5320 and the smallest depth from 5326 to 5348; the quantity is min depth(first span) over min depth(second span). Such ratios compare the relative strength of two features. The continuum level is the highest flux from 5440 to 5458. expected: 4.0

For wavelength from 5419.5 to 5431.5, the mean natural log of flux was 0.447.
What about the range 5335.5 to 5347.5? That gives 0.329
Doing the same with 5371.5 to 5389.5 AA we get 0.412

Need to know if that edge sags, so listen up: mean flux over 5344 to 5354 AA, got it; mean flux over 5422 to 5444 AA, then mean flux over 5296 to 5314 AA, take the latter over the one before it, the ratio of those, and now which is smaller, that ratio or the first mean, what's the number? 1.04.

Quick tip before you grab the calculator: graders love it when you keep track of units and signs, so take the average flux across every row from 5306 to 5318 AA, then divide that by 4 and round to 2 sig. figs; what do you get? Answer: 0.42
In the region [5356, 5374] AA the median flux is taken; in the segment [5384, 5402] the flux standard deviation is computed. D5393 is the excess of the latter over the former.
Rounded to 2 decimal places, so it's -1.59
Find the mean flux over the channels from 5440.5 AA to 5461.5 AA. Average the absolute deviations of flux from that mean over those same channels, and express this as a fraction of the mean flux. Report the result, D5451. 0.057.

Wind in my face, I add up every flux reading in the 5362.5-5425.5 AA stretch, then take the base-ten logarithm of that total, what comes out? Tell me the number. 1.50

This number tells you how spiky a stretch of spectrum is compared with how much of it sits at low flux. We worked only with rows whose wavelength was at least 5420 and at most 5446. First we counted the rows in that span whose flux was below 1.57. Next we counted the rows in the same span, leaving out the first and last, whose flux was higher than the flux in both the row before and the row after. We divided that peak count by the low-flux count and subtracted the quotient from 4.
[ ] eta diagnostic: 3.67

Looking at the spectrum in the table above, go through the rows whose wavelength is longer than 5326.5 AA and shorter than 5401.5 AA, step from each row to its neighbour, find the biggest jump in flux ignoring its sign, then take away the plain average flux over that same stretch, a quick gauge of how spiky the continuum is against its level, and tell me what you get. -0.85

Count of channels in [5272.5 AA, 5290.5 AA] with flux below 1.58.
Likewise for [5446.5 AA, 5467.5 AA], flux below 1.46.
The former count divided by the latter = 1.0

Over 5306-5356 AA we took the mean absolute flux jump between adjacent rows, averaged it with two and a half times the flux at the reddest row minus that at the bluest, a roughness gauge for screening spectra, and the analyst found -0.15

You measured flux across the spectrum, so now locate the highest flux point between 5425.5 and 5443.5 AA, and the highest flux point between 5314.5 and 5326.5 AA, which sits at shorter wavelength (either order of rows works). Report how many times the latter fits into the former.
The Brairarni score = 1.11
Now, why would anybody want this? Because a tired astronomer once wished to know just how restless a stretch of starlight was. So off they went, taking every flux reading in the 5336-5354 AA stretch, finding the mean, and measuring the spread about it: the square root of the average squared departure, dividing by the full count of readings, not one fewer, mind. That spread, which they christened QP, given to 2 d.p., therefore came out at 0.12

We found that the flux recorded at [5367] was 1.615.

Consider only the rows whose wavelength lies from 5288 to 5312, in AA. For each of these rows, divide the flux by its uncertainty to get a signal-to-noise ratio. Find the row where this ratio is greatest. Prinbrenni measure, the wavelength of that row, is 5310 AA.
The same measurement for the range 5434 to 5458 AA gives 5457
